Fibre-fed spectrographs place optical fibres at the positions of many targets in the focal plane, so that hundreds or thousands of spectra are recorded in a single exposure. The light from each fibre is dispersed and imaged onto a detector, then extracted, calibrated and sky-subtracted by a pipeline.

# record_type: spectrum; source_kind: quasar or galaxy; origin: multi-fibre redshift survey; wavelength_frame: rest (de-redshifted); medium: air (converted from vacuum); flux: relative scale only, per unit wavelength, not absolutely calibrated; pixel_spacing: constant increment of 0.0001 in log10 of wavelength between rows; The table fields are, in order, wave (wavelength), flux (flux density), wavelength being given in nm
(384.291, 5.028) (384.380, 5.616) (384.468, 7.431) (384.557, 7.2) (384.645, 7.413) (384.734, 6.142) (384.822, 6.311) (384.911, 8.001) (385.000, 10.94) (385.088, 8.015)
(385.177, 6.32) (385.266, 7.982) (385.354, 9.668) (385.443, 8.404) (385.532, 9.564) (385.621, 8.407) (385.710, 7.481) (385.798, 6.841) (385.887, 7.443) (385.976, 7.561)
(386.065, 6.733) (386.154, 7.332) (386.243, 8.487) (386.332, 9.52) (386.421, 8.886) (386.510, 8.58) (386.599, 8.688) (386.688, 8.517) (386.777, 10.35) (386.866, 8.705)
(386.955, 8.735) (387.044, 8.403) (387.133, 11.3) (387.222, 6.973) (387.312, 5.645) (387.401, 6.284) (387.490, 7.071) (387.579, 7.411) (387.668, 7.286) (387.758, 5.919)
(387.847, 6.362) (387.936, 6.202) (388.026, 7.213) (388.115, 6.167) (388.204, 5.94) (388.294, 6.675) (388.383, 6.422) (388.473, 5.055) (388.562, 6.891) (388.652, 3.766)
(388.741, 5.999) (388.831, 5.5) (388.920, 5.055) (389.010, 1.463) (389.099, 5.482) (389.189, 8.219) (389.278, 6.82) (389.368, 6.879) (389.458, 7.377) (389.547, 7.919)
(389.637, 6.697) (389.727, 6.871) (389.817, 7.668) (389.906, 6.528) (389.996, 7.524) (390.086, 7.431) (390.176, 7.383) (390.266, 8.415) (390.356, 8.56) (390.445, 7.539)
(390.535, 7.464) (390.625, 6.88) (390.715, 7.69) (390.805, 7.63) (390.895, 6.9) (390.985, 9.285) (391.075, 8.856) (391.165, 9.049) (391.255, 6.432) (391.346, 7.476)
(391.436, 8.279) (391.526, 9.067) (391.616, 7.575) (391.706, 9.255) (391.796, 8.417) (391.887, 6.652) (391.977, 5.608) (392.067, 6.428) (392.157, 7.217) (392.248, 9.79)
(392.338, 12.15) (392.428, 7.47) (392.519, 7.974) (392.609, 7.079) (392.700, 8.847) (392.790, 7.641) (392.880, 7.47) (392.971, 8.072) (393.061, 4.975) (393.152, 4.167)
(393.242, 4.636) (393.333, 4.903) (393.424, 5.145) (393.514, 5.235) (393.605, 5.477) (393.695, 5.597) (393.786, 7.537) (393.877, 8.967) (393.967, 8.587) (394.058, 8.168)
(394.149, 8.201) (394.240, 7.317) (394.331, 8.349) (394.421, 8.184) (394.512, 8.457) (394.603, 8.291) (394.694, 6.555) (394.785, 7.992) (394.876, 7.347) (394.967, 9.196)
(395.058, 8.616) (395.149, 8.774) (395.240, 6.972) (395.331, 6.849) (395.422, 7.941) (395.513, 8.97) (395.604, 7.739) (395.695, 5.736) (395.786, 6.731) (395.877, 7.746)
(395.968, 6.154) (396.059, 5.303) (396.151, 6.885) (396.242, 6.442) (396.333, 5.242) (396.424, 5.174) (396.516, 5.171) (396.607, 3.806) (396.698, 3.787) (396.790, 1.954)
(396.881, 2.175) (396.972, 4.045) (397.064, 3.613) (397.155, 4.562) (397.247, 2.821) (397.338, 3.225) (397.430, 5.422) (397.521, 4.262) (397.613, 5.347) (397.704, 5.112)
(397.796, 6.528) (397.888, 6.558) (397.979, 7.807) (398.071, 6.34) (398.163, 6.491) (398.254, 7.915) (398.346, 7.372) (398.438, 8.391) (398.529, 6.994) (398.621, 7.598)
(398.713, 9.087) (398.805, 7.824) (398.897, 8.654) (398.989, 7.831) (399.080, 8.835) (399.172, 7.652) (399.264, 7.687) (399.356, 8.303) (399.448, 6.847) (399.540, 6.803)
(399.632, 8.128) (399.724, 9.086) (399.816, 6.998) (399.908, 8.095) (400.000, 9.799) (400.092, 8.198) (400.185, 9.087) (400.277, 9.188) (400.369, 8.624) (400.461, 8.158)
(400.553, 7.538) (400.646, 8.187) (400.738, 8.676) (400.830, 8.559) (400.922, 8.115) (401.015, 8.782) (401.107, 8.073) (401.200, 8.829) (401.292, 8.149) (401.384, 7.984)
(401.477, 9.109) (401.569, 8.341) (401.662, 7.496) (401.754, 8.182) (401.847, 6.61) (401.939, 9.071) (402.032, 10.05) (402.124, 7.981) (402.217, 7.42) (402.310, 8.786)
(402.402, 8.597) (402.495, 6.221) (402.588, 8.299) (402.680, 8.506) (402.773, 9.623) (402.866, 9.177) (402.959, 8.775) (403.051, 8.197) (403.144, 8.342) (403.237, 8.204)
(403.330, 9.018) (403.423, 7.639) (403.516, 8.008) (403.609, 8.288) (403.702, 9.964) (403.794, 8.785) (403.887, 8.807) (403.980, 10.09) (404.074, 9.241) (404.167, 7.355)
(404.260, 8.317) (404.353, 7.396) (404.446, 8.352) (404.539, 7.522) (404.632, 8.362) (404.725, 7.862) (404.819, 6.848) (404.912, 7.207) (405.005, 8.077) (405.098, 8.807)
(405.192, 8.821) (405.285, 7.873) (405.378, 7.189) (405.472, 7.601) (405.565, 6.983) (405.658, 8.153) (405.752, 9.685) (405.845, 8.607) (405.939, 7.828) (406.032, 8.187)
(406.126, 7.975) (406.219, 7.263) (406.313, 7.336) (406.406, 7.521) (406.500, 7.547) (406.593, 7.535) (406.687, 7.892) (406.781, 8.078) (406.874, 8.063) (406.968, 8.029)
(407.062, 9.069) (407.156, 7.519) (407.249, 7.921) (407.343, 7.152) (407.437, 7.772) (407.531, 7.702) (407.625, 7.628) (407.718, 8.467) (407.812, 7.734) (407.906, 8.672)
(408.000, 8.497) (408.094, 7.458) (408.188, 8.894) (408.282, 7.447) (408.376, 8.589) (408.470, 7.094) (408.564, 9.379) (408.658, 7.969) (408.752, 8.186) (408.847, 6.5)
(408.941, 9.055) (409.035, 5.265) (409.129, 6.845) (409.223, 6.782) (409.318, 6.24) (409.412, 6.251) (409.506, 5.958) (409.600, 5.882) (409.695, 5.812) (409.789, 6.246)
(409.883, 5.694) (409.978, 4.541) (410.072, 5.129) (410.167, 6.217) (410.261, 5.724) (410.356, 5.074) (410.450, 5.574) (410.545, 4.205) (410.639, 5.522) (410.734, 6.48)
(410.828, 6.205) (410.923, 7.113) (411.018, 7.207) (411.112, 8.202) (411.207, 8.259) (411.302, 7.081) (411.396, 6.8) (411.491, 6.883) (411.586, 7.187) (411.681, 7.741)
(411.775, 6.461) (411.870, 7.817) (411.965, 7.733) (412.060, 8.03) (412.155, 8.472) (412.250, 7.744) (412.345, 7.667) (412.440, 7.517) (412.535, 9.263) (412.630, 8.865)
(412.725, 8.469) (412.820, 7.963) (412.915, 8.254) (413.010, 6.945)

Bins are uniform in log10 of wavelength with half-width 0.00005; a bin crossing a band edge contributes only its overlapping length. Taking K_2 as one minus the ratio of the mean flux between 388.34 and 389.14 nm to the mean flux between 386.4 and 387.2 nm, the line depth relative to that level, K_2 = 0.44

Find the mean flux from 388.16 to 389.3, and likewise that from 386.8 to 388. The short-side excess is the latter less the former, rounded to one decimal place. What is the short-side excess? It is 1.8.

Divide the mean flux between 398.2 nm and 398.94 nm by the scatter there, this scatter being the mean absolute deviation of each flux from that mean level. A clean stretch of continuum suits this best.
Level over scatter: 15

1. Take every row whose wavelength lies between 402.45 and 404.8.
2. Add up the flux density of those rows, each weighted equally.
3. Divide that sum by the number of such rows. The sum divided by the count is 8.4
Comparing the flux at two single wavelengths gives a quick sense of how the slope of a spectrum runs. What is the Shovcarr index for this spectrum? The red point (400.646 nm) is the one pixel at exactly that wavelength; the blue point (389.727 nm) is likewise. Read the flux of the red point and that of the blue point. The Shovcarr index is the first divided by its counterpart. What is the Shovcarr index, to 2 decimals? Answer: 1.19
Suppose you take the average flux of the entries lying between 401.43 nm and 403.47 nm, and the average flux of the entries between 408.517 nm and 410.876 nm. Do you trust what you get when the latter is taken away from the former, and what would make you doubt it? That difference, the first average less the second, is 2.1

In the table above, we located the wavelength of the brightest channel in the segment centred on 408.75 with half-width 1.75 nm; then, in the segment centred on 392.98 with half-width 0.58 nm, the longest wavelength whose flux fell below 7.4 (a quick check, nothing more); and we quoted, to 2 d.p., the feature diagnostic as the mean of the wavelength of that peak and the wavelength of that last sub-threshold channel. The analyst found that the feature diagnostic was 401.04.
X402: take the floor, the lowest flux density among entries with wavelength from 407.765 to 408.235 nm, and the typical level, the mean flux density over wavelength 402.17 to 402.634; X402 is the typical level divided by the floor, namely 1.05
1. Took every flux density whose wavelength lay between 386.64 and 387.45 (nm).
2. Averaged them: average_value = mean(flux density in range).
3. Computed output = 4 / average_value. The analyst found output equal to 0.48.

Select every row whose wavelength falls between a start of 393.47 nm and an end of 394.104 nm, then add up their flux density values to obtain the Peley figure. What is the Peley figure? 49.6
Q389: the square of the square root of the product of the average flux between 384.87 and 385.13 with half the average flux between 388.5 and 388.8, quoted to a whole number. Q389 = 25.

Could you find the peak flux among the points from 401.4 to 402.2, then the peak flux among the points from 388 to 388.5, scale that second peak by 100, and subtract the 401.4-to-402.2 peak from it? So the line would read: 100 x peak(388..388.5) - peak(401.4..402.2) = 711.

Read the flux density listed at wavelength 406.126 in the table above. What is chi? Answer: 7.975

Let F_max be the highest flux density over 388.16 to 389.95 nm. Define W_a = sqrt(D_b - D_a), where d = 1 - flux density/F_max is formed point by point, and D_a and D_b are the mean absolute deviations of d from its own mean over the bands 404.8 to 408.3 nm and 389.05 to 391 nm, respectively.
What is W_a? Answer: 0.10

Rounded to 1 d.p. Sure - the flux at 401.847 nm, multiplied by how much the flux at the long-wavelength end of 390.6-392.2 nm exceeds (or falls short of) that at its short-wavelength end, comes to 2.2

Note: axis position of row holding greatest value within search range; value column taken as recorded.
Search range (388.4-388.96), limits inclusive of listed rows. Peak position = 388.562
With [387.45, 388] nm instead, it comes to 387.579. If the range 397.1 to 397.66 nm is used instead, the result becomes 397.430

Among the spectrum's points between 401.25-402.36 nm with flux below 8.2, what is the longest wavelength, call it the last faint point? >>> 402.217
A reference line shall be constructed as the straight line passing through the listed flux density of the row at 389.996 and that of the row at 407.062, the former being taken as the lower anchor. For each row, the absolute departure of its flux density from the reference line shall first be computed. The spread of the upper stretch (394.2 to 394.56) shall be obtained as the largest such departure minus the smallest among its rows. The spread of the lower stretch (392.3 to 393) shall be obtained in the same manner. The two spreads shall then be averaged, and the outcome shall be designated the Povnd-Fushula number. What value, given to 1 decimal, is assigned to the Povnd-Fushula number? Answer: 2.3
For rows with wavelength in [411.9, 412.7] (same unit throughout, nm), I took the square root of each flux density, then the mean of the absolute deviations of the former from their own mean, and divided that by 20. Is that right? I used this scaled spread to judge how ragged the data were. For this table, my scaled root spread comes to 0.0046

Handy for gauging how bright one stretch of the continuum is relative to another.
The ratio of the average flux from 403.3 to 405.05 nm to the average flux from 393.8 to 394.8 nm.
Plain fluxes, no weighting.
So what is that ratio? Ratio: 1.02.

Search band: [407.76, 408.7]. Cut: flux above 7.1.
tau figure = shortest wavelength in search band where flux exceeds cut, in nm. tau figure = 407.812 nm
